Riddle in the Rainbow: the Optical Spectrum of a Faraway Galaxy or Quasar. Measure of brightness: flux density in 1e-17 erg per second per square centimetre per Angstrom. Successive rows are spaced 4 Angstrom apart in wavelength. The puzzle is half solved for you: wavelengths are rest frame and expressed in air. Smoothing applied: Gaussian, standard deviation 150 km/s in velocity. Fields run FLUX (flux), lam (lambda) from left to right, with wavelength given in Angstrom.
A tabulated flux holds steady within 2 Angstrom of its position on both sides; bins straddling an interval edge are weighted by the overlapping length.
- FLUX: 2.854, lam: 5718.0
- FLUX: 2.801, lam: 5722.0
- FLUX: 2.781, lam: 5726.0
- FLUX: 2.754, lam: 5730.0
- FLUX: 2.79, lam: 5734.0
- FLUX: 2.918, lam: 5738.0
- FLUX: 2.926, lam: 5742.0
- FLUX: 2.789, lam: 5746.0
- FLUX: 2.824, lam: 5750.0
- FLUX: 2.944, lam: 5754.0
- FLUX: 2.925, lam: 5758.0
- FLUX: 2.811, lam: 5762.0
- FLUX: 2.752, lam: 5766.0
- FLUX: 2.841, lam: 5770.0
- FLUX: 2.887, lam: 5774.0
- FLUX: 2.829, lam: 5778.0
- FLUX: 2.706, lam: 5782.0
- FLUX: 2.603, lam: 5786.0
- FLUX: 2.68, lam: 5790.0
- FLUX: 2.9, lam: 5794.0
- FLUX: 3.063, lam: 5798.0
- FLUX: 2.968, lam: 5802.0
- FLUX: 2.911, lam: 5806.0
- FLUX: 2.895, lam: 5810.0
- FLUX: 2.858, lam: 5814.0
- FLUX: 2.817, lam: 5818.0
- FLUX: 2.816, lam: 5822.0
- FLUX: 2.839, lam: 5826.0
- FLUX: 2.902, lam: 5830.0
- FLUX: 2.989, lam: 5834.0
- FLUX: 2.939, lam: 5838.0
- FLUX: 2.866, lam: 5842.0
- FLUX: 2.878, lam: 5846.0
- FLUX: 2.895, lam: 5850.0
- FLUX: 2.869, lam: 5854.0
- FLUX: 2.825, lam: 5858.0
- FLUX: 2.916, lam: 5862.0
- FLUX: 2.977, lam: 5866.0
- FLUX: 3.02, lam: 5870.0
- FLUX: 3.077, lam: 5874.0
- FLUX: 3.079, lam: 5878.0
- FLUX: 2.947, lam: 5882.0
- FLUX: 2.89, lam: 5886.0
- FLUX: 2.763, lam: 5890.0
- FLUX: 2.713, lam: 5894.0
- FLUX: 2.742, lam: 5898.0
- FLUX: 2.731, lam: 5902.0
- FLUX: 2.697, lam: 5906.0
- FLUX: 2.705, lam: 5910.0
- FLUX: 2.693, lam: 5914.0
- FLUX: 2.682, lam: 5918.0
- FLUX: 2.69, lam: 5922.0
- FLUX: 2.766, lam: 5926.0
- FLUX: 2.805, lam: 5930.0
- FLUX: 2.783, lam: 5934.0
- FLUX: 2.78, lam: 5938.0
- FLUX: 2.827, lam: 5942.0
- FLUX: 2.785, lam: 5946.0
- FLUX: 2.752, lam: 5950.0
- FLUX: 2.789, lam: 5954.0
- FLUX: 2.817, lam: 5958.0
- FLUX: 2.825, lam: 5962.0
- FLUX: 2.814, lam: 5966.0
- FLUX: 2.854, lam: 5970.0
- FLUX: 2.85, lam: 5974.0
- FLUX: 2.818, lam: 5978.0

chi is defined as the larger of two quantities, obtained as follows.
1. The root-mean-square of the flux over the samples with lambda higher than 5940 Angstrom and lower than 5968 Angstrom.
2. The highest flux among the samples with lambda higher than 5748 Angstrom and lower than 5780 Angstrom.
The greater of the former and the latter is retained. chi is 2.94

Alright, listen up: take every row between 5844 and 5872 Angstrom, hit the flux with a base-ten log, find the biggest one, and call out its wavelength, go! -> 5870.0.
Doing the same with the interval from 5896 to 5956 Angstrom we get 5942.0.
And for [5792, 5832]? 5798.0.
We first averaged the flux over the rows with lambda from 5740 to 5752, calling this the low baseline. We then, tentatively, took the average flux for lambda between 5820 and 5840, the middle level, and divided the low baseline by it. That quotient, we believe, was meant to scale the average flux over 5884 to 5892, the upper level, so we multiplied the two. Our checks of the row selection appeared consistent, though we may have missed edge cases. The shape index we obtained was 2.78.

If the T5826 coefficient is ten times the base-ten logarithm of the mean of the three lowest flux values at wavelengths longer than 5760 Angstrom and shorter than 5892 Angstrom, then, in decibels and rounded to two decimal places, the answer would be 4.25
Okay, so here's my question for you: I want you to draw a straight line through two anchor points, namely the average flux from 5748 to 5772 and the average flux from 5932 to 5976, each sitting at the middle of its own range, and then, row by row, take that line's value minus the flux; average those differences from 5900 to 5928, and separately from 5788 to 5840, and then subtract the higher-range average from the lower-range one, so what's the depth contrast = -0.16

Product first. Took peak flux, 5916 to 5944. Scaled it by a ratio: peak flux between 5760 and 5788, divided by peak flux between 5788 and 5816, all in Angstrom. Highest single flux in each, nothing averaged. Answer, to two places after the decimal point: 2.66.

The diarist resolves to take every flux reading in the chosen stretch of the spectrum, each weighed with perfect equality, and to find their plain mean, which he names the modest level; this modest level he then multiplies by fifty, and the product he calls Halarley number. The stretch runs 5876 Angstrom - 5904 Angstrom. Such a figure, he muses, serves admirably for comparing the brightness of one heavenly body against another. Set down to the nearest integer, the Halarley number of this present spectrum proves 142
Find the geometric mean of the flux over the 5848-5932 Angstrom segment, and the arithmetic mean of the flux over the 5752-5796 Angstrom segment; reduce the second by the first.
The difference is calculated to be -0.023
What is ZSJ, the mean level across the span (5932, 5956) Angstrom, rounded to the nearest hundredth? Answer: 2.79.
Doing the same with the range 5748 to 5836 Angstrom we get 2.85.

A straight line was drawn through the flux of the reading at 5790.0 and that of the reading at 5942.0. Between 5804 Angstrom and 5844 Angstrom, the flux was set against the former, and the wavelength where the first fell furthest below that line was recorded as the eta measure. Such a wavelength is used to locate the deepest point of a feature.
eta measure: 5822.0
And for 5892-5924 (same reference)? 5918.0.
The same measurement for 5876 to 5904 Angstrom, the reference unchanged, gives 5894.0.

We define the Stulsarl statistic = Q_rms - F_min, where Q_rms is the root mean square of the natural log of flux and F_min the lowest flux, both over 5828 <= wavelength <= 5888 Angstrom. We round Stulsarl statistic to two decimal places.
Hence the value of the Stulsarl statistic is -1.75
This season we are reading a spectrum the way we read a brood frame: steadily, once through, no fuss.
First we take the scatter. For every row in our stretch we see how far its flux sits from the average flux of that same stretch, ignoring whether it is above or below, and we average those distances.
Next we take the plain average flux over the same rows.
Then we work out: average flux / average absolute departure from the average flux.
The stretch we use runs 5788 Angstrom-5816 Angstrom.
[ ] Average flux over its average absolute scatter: 40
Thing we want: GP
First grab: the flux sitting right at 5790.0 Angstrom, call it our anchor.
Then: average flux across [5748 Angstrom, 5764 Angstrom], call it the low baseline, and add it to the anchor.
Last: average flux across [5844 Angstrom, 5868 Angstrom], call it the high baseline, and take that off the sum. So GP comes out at 2.7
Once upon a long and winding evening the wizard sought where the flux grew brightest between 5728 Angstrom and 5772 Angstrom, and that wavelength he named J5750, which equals 5754.0 Angstrom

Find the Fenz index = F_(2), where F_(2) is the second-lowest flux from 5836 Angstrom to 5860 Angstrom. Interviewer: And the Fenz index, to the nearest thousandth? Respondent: 2.866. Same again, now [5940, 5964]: 2.785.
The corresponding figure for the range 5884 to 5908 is 2.713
